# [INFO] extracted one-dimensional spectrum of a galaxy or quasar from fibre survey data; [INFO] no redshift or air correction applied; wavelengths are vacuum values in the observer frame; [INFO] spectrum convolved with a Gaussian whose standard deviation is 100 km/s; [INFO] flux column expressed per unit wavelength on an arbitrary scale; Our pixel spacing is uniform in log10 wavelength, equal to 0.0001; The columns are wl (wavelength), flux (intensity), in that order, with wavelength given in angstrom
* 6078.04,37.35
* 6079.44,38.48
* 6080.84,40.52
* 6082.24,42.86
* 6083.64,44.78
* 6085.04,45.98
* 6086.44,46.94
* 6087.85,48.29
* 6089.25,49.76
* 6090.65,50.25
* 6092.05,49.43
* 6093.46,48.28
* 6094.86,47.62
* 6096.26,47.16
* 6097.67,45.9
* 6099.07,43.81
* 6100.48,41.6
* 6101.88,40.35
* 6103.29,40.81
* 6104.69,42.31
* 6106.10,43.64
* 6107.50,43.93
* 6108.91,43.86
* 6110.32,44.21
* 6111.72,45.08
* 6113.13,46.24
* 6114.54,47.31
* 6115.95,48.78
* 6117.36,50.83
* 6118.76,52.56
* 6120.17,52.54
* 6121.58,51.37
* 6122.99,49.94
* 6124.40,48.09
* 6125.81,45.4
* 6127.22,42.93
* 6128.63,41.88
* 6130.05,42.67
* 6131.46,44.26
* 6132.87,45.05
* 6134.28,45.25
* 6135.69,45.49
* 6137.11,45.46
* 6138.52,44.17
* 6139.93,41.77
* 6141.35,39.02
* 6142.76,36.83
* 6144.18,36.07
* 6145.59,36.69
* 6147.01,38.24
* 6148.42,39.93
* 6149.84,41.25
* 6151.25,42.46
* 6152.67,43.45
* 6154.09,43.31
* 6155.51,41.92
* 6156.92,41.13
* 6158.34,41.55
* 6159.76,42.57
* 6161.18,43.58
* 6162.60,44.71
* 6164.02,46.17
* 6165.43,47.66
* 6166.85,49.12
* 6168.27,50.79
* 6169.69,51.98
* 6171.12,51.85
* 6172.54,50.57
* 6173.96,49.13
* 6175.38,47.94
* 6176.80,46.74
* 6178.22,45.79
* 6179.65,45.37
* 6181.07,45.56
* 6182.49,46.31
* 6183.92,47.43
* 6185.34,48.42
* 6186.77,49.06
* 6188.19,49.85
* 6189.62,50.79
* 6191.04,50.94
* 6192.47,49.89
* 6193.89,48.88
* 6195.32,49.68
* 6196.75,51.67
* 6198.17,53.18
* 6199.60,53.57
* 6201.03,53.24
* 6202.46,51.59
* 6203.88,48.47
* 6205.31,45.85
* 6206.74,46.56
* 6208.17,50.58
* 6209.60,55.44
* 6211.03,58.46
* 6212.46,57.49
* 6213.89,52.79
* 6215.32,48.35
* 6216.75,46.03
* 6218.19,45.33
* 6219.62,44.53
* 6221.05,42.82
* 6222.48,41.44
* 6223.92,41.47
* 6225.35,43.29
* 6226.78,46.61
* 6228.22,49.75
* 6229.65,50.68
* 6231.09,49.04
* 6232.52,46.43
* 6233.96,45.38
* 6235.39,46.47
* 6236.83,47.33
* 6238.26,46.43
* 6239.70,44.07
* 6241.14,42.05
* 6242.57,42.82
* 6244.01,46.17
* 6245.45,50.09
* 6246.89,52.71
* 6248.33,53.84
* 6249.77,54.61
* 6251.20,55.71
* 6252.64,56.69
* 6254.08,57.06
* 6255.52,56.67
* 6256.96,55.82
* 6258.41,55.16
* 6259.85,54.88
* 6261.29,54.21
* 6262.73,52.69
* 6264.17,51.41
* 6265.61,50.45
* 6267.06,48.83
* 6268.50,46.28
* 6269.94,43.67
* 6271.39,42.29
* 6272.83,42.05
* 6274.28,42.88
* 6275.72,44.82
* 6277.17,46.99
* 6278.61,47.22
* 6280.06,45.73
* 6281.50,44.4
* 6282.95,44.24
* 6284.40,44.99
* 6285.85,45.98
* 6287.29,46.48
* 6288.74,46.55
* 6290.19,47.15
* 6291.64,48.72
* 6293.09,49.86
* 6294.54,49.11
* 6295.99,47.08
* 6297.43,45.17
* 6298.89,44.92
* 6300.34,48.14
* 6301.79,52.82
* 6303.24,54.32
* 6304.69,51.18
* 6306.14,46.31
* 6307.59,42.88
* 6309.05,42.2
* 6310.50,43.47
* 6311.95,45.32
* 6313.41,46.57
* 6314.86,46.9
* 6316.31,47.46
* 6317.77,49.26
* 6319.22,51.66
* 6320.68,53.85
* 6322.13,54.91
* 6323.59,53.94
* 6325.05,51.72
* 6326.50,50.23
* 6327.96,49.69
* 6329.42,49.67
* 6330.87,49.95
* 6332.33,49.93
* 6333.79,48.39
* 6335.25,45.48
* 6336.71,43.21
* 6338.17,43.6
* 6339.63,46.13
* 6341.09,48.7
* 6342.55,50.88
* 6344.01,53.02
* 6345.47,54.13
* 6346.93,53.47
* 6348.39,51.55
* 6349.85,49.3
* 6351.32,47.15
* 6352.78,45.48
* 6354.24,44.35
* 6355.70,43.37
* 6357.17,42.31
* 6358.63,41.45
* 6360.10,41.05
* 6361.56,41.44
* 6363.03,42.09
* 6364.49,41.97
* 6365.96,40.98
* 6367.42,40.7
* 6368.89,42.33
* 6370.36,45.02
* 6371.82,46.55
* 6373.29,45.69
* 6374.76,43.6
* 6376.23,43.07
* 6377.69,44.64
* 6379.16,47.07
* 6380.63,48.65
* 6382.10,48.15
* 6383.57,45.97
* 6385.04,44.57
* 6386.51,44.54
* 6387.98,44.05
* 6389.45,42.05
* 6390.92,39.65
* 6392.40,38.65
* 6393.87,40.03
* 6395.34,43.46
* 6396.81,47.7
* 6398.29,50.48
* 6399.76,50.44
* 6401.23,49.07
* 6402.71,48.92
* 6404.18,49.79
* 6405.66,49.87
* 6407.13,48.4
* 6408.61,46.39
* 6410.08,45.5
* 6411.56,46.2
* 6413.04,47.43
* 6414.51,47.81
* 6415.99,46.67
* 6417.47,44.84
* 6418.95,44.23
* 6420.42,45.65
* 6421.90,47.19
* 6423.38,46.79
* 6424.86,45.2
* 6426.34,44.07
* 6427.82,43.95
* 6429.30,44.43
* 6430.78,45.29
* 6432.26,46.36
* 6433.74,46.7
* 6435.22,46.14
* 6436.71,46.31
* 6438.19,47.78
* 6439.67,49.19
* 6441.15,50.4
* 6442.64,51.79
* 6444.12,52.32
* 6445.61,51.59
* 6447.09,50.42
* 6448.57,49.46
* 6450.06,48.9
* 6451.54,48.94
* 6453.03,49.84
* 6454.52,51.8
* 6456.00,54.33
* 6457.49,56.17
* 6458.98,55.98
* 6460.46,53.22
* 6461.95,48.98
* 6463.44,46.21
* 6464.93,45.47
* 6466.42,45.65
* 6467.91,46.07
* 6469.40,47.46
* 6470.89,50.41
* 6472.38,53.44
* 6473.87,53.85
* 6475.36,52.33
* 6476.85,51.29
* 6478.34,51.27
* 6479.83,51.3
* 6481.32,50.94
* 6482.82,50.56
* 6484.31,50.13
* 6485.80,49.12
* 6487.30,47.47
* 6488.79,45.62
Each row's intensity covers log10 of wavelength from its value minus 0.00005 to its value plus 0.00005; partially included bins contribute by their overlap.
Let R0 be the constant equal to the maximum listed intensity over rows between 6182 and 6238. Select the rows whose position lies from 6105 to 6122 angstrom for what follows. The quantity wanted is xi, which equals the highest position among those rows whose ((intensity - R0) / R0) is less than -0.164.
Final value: 6115.95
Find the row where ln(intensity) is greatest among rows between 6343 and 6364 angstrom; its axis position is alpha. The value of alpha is 6345.47 angstrom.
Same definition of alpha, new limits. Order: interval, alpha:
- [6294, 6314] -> 6303.24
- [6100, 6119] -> 6118.76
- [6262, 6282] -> 6262.73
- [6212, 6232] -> 6212.46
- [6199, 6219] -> 6211.03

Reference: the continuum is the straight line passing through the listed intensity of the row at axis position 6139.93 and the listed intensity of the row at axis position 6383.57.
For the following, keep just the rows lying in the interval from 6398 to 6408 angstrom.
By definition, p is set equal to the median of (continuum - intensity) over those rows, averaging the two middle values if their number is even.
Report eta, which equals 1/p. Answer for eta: -0.29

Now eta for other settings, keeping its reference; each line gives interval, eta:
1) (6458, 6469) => 0.88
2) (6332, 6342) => -1.09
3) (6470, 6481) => -0.27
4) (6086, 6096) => -0.13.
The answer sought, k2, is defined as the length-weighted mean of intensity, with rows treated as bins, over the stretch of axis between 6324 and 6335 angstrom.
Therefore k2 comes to 50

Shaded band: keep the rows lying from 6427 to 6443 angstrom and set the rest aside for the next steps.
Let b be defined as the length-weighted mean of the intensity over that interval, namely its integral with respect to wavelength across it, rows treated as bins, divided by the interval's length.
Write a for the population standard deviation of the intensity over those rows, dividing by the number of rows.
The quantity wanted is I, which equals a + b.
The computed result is 49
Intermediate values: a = 2.3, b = 47.0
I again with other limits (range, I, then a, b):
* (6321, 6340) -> 53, 3.4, 49.1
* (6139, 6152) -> 41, 2.2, 39.2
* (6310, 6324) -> 53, 3.8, 49.3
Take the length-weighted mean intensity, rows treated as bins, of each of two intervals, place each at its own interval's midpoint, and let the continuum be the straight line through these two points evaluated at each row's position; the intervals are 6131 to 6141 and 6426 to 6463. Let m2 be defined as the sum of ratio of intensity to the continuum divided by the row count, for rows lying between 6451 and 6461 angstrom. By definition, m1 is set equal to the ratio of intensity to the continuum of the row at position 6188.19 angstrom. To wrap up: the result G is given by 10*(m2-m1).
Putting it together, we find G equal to -0.37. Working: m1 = 1.10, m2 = 1.07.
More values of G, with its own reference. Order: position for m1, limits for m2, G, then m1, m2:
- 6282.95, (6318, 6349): 1.08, 0.95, 1.06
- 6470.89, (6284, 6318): -0.08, 1.01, 1.00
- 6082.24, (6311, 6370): 0.06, 0.99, 0.99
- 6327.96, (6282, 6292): -0.57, 1.05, 0.99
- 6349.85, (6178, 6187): 0.09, 1.03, 1.04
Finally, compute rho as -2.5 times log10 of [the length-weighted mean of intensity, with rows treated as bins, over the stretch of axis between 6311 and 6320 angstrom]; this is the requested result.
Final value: -4.20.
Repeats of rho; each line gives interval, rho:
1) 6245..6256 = -4.35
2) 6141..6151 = -3.96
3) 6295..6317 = -4.18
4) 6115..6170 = -4.12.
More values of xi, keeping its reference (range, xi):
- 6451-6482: 6469.40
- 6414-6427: 6426.34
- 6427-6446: 6438.19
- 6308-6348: 6341.09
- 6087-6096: 6094.86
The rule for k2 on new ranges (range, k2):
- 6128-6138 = 44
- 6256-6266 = 54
